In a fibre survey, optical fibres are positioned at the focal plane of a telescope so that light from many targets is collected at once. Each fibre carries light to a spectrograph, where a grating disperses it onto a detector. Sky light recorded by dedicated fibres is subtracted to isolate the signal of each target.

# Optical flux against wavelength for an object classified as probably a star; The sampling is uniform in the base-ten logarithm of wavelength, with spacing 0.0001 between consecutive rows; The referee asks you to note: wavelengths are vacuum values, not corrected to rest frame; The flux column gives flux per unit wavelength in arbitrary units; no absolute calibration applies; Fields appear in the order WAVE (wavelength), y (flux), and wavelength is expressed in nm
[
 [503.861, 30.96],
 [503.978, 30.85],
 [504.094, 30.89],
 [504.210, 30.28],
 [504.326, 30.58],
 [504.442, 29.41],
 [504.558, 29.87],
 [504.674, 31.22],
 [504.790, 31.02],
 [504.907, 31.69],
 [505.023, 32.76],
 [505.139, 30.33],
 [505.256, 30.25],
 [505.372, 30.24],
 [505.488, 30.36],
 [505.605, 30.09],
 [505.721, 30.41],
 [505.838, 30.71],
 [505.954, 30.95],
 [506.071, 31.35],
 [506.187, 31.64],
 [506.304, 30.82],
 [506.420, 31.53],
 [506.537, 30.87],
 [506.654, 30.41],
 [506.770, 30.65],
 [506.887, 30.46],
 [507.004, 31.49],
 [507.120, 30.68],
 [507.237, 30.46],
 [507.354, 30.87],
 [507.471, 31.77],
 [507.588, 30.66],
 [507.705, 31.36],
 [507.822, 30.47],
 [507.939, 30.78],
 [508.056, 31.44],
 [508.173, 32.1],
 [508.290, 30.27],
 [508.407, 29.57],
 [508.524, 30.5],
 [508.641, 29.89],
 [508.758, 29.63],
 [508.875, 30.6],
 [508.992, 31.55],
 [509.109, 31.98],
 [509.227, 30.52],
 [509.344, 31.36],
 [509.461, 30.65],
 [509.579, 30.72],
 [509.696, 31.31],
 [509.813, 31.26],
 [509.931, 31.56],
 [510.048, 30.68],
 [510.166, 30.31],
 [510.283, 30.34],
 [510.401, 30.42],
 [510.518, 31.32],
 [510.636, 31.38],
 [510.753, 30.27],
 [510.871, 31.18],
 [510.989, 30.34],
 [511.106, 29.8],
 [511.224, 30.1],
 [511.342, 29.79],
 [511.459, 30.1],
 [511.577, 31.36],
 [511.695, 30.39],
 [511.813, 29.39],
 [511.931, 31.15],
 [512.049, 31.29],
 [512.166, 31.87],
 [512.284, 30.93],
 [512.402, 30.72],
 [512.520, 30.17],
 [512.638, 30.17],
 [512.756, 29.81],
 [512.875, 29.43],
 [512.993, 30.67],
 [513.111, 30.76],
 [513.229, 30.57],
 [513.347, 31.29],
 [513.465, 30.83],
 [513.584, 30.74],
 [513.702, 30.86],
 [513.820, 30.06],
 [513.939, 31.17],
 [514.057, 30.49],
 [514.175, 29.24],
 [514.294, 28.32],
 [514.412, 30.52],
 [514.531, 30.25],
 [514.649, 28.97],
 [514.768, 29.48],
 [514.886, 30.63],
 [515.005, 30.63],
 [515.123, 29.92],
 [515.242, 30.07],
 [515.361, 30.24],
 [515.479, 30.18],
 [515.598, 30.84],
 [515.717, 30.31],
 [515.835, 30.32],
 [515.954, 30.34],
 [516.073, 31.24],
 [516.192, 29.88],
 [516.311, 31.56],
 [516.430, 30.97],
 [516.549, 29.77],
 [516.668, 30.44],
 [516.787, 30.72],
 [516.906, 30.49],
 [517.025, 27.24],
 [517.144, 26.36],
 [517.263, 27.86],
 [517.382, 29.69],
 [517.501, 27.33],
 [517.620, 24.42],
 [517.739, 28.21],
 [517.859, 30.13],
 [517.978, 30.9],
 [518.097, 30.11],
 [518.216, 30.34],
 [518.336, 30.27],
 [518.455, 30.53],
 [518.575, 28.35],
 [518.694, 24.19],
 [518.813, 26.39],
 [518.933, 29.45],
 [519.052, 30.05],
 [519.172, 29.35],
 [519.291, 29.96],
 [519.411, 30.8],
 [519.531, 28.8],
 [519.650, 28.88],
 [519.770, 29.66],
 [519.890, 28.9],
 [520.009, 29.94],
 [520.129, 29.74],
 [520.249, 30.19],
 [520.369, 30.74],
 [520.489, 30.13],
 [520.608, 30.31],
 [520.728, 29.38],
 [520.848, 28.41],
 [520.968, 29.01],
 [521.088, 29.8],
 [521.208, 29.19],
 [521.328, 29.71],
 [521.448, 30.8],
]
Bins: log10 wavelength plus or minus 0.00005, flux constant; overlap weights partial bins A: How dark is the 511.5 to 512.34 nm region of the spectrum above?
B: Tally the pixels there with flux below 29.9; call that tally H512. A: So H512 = 1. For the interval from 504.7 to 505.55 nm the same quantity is 0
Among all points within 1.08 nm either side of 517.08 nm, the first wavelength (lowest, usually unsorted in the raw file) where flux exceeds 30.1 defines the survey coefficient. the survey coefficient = 516.073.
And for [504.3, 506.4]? 504.326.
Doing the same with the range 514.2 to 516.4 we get 514.412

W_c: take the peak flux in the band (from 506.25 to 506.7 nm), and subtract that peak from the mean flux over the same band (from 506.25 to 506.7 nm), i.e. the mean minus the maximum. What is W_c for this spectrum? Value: -0.62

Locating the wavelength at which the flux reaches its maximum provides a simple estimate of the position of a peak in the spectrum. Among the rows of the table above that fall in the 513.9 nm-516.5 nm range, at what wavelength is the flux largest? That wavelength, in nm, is 516.311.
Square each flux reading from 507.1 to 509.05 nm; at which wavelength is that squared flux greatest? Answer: 508.173 nm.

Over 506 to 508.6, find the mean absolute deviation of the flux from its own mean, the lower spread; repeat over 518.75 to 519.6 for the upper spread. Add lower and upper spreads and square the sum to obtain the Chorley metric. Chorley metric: 2.1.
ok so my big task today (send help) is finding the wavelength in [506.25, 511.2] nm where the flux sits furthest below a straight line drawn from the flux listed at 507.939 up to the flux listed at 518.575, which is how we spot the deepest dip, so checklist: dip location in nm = 508.407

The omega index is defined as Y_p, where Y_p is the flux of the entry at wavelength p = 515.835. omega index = 30.32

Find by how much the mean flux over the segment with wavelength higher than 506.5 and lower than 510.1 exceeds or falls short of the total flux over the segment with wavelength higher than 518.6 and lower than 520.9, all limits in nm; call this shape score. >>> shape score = -524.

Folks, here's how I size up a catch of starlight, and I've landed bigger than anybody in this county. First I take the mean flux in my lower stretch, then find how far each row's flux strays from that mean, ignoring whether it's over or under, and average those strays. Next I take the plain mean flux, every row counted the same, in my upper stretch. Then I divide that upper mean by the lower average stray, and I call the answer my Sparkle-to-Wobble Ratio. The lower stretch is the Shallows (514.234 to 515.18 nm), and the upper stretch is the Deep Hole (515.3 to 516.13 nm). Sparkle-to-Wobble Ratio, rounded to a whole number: 44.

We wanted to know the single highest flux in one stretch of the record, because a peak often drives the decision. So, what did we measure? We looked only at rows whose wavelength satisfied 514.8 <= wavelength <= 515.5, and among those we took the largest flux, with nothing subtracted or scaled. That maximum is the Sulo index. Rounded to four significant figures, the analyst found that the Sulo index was 30.63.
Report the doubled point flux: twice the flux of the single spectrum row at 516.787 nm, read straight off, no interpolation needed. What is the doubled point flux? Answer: 61.4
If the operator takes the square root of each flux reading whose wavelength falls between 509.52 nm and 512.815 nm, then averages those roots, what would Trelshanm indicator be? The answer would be 5.54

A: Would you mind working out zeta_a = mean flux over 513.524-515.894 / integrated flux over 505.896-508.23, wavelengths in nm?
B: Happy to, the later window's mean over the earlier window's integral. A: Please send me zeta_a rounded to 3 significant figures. 0.416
